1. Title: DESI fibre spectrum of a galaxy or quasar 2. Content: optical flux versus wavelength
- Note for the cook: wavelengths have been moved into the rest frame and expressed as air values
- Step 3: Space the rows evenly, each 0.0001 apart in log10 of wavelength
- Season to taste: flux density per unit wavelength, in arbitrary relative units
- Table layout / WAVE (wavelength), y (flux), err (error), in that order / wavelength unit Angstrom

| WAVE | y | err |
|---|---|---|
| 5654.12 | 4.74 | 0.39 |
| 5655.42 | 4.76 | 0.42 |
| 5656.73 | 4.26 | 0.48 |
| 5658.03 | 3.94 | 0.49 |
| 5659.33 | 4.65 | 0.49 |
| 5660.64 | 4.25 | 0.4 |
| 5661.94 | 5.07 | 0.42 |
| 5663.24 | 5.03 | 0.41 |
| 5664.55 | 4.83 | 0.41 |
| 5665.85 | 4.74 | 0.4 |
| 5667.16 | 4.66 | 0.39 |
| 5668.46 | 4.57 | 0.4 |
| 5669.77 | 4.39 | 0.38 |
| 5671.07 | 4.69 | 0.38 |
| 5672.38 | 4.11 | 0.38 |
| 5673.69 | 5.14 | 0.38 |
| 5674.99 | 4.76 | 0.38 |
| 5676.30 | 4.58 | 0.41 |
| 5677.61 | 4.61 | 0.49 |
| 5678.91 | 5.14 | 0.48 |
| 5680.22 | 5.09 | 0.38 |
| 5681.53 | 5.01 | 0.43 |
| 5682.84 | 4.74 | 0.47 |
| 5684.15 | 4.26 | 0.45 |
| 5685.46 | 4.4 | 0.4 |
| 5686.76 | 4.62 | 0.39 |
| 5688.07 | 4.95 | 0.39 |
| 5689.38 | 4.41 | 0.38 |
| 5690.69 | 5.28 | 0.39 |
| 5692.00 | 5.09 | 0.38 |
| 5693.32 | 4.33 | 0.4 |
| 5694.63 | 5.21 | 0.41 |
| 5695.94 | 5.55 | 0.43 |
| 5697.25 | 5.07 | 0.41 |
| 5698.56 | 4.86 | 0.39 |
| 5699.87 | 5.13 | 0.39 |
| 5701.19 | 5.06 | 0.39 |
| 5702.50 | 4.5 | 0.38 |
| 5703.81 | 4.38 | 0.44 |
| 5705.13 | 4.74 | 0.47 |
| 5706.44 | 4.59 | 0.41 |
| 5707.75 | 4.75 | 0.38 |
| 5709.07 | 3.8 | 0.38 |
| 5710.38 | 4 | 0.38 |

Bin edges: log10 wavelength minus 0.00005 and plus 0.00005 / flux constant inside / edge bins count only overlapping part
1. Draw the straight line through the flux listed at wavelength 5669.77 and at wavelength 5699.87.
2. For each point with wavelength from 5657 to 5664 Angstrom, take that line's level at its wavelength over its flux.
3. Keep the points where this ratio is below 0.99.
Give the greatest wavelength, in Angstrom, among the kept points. 5663.24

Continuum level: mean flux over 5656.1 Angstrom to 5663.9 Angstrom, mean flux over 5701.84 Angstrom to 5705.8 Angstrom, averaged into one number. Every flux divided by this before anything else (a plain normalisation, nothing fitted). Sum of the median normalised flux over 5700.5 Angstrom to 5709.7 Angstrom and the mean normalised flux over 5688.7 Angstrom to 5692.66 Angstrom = 2.10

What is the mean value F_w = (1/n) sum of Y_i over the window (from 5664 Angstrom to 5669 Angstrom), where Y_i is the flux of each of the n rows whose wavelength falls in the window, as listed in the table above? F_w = 4.70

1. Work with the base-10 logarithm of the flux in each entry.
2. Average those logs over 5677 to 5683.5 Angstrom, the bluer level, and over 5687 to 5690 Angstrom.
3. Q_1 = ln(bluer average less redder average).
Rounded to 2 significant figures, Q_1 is -3.8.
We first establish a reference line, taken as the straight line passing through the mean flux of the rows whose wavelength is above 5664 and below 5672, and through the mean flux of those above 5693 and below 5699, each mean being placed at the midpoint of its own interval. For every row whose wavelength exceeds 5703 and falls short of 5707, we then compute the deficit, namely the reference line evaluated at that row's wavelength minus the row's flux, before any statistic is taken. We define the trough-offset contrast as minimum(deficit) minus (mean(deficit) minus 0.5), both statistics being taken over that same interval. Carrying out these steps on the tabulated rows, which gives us 0.33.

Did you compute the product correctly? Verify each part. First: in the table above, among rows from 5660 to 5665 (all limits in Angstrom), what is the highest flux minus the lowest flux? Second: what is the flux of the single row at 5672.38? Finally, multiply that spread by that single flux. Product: 3.4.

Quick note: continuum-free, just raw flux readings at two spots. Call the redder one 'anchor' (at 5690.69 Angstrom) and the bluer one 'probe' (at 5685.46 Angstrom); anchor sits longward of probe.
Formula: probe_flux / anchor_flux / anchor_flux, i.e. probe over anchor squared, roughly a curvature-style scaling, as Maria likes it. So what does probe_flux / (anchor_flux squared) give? 0.16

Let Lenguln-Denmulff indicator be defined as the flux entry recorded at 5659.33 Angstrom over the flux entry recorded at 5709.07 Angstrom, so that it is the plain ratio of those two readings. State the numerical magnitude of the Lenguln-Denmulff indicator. 1.22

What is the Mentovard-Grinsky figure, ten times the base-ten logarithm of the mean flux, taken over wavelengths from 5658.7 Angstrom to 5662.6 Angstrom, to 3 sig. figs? 6.68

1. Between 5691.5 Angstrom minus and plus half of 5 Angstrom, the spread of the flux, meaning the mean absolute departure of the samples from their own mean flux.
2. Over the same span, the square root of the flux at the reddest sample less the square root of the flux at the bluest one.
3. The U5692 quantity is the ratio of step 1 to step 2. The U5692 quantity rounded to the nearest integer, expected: -21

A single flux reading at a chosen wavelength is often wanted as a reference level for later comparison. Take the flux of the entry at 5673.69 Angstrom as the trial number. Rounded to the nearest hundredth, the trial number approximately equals 5.14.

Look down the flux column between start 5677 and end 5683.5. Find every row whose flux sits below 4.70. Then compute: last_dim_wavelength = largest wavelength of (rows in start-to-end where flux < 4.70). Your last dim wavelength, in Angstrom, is 5677.61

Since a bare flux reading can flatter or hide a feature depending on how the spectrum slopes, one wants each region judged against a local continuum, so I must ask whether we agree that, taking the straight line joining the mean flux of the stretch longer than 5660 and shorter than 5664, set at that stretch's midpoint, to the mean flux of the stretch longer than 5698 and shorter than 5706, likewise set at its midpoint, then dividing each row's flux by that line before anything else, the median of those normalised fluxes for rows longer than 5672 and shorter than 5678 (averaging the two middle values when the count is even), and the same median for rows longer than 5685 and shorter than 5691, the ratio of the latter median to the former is 1.00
